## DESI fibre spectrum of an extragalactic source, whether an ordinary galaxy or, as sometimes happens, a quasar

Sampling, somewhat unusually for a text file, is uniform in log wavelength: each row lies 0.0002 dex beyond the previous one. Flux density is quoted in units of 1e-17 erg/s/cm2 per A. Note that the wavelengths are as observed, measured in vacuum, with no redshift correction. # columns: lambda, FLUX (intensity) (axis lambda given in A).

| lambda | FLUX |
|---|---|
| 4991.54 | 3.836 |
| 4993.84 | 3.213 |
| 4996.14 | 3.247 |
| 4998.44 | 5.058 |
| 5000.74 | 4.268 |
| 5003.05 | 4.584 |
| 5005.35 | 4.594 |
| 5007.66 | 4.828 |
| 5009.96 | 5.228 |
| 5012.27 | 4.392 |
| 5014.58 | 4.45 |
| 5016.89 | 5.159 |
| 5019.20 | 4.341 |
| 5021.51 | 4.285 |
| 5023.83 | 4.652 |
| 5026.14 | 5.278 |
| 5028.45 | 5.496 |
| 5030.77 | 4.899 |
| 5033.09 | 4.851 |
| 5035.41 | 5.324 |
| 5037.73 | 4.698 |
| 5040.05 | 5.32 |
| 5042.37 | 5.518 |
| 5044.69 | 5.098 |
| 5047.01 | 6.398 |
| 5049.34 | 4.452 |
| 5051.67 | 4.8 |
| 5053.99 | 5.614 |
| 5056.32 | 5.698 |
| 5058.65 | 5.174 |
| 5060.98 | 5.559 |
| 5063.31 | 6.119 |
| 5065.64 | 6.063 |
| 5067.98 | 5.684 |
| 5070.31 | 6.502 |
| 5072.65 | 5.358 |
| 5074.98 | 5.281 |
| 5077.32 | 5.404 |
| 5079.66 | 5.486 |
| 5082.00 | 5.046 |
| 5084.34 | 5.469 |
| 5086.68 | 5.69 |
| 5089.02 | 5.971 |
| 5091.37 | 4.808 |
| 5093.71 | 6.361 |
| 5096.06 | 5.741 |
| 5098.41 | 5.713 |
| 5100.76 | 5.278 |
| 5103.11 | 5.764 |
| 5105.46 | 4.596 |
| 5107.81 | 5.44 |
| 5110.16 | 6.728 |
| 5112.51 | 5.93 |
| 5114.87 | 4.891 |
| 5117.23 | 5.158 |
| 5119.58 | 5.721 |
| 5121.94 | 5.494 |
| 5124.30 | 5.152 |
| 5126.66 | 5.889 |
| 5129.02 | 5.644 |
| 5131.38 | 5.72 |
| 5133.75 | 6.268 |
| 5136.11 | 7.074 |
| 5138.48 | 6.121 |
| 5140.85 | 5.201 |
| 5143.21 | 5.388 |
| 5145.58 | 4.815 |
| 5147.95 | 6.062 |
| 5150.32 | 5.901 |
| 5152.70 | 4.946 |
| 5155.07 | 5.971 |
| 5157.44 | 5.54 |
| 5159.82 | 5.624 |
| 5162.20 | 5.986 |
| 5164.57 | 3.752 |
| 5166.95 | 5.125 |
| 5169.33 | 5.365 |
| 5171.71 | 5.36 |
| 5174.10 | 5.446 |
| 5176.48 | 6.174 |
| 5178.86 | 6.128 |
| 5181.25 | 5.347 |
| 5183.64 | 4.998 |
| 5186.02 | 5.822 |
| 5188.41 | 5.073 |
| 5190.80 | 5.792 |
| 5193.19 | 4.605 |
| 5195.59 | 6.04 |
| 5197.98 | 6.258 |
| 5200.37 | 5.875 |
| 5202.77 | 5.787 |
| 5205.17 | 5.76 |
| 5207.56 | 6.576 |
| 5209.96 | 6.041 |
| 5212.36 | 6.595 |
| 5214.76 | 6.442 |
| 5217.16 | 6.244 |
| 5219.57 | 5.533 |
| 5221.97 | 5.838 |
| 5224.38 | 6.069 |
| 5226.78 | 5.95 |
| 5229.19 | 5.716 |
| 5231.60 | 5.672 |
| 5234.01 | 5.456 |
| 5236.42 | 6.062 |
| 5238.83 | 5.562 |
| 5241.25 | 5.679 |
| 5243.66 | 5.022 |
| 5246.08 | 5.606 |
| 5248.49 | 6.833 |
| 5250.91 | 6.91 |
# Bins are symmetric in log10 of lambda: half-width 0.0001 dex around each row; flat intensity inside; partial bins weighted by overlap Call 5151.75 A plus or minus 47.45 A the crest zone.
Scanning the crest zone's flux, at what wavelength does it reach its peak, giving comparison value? 5136.11 A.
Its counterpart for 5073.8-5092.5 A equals 5089.02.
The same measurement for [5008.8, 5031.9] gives 5028.45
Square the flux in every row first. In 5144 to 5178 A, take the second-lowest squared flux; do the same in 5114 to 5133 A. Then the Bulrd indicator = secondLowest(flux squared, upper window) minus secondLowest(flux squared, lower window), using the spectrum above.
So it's -3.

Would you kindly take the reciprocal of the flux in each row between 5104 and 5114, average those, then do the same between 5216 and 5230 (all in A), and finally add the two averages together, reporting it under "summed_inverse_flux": 0.350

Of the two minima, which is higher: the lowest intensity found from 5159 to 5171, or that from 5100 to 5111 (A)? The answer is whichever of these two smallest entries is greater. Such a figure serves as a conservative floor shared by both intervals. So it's 4.60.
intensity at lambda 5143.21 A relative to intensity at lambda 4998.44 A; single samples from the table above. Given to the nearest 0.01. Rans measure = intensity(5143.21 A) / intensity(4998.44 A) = 1.07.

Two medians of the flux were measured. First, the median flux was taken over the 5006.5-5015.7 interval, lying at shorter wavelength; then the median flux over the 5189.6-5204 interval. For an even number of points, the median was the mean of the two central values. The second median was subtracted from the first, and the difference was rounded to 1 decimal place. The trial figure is -1.2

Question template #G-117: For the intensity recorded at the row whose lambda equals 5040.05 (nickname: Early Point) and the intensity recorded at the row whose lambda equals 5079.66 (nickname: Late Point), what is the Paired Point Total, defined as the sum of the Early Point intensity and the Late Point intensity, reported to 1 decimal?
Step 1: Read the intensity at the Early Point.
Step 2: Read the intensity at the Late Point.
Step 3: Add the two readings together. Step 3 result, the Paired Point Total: 10.8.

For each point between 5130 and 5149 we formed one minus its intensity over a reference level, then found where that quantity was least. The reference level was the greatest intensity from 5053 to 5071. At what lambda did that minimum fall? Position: 5136.11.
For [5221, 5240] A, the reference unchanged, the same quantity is 5224.38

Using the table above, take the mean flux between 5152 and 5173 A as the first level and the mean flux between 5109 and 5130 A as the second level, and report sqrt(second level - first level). 0.6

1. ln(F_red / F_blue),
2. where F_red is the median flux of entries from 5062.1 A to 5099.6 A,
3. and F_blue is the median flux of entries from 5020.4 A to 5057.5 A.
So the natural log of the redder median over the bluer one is 0.09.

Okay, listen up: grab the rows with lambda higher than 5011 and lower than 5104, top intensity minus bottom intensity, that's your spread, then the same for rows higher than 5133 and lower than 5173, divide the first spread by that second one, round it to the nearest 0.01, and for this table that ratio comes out 0.67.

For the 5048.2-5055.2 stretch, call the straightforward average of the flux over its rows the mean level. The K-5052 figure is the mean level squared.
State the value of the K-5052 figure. 24.6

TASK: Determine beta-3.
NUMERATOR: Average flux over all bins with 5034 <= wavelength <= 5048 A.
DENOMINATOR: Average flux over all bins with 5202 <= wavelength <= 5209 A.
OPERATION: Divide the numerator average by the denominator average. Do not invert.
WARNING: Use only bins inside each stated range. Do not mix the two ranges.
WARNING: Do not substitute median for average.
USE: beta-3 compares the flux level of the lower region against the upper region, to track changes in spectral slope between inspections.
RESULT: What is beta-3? 0.89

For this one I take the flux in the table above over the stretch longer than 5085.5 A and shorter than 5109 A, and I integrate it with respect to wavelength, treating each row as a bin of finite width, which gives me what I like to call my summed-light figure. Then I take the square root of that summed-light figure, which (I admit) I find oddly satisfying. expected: 11.4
